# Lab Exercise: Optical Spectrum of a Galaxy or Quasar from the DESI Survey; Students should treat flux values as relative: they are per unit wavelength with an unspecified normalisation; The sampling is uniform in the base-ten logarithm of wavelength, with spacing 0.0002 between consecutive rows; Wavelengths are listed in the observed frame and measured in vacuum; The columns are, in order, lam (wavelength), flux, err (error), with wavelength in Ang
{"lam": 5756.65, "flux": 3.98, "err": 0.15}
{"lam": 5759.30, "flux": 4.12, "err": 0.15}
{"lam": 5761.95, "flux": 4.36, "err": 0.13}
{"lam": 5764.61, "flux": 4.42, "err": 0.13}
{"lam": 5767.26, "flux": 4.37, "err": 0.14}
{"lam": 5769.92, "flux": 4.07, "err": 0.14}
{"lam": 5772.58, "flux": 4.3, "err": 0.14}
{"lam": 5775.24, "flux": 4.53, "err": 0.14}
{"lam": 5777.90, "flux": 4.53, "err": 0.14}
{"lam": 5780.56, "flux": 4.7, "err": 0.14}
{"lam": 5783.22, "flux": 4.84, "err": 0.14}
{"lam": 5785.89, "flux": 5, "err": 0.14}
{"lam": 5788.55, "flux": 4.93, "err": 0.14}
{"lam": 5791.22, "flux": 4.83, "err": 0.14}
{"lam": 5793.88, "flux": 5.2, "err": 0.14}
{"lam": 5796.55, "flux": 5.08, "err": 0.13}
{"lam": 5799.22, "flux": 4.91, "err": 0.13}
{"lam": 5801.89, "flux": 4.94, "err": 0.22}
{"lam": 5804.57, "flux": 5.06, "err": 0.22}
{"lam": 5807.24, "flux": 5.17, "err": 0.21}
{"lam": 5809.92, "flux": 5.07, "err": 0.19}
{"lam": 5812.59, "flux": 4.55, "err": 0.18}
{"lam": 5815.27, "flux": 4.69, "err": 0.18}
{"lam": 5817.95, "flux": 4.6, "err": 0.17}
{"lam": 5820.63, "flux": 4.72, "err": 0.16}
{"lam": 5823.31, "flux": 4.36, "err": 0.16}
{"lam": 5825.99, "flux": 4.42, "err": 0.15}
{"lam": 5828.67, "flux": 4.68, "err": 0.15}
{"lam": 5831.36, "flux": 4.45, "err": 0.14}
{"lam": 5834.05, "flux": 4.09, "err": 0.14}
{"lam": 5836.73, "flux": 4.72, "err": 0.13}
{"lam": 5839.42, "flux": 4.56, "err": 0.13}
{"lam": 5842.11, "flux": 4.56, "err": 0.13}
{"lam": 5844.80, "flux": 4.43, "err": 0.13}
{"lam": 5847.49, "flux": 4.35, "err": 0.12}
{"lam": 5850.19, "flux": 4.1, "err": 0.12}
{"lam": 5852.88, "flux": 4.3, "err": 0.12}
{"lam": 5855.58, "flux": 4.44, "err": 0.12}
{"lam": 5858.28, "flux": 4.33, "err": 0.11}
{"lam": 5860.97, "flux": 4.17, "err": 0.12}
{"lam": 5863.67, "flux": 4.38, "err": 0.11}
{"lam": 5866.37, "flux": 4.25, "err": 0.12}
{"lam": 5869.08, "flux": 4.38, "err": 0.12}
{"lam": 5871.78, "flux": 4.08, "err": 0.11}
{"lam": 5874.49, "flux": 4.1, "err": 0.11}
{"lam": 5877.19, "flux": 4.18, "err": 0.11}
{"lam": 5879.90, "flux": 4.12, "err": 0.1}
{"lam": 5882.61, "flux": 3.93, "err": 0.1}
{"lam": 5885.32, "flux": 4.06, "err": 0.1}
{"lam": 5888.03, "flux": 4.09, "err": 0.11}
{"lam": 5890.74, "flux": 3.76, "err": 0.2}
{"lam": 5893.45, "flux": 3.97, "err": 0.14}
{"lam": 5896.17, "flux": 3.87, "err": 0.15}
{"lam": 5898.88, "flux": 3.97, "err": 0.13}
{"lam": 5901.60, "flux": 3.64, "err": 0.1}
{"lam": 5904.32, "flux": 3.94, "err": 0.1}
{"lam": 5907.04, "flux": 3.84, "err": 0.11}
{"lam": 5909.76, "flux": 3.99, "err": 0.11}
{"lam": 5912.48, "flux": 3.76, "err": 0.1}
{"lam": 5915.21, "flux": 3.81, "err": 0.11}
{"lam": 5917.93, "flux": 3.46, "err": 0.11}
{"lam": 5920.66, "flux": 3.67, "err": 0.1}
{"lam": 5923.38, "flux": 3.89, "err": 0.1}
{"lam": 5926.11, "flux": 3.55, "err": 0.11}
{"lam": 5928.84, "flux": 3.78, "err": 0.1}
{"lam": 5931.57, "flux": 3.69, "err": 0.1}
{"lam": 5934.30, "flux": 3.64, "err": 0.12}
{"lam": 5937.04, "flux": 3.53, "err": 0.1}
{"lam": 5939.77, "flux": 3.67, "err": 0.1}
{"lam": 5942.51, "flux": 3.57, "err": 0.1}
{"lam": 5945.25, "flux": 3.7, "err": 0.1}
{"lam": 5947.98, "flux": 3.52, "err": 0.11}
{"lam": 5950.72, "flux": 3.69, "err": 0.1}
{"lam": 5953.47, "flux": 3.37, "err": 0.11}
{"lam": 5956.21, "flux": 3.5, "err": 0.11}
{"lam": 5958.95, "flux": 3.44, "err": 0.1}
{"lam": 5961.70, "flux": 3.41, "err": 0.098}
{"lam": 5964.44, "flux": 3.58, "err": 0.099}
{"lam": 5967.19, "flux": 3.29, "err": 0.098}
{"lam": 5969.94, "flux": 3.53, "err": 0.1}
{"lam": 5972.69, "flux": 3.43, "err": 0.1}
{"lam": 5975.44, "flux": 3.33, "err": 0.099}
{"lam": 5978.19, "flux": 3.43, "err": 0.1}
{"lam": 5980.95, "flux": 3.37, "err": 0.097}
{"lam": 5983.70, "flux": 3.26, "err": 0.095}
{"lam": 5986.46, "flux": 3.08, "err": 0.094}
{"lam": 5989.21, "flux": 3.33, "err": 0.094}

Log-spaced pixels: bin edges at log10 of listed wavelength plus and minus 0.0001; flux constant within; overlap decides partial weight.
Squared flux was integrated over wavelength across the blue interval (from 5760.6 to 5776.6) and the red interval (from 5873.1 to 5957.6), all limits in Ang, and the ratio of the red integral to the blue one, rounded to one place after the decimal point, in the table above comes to 4.0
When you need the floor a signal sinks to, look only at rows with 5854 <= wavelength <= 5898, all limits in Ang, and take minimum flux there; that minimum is 3.76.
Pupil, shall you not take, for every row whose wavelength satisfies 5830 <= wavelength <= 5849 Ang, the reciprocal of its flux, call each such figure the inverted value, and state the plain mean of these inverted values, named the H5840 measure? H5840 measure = 0.225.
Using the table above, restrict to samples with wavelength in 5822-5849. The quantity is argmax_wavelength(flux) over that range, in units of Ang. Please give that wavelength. 5836.73 Ang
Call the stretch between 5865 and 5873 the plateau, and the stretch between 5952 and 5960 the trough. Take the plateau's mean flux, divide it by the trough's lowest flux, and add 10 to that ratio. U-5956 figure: 11.3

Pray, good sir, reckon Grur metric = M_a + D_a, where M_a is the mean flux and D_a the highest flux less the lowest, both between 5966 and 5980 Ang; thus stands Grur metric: 3.6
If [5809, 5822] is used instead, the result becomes 5.2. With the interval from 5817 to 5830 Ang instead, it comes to 4.9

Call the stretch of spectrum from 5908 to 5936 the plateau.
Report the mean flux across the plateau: 3.7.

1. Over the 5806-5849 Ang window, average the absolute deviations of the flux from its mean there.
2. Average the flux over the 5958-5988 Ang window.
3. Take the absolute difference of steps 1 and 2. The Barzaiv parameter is 3.19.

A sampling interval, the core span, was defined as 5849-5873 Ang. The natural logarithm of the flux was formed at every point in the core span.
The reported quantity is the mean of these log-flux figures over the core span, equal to 1.45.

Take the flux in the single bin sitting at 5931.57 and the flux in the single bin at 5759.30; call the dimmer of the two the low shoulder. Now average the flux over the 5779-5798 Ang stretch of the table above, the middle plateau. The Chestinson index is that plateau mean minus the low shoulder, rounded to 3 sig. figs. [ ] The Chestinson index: 1.25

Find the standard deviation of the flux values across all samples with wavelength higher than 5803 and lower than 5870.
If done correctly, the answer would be 0.28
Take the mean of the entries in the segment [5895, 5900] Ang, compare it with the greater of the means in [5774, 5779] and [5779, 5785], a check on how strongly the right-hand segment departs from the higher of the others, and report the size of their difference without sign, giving 0.85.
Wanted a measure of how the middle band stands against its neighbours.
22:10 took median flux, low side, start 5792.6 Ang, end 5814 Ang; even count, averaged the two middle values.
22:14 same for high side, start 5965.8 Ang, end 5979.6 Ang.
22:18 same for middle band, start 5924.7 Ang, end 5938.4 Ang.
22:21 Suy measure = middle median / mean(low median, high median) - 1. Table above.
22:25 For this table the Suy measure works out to -0.143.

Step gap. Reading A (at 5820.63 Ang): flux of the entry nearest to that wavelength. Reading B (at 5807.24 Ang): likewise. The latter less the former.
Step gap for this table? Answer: 0.45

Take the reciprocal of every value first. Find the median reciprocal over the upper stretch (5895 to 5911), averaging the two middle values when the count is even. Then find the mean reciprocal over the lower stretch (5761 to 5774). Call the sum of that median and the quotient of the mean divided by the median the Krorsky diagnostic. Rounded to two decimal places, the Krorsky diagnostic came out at 1.16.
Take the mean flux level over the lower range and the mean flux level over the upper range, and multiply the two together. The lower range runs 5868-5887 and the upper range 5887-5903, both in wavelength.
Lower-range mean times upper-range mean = 16.0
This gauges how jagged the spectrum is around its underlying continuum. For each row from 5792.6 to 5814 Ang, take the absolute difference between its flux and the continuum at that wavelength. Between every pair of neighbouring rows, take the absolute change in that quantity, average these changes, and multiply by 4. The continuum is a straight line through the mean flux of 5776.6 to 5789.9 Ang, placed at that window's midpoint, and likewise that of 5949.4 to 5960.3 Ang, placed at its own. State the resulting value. 0.63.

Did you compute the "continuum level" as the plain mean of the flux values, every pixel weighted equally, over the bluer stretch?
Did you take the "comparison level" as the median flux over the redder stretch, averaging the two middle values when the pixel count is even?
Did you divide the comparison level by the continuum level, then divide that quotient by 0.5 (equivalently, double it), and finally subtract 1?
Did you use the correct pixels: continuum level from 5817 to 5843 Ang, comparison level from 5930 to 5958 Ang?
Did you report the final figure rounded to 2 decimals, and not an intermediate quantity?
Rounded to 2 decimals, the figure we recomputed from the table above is 0.60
